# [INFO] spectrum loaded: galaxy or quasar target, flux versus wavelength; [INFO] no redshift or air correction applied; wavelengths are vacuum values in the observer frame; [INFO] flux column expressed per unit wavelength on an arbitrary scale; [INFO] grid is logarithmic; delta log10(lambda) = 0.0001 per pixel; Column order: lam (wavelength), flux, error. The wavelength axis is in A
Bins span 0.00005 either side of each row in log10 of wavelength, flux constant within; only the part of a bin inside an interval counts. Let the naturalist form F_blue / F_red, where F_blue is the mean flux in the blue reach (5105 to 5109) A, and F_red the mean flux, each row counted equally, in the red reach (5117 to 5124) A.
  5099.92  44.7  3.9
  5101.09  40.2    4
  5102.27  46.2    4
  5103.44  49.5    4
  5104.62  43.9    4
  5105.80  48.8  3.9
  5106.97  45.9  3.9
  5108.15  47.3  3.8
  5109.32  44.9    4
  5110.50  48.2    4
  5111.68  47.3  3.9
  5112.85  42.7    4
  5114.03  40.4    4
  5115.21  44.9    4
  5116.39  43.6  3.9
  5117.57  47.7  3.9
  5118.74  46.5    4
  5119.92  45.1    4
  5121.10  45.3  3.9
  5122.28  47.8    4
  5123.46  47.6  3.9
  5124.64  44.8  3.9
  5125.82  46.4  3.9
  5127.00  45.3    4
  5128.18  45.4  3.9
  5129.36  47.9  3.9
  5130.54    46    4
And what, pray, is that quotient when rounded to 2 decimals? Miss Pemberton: 1.01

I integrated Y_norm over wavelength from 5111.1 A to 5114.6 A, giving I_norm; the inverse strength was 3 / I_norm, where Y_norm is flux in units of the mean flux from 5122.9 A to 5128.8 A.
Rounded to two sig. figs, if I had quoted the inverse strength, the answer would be 0.90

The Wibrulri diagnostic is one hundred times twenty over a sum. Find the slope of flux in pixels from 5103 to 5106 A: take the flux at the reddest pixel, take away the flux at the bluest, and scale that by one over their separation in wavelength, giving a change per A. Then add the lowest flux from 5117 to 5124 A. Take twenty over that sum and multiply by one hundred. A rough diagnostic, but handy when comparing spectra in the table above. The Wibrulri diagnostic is 44.6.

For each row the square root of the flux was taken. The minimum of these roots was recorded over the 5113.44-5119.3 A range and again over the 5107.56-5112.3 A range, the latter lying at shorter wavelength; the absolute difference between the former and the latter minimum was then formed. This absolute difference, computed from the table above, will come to 0.34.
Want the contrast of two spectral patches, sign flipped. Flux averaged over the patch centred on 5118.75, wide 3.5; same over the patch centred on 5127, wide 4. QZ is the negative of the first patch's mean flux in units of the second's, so -1.02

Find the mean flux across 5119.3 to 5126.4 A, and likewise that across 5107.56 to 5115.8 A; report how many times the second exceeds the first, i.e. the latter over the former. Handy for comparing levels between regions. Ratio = 0.98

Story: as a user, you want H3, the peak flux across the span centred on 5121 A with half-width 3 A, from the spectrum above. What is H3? 47.8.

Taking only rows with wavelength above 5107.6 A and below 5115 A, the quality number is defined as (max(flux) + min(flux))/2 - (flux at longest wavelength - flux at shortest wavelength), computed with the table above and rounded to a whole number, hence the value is 51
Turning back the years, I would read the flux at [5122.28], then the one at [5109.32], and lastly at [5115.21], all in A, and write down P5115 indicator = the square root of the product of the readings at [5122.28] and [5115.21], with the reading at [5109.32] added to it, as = 91.2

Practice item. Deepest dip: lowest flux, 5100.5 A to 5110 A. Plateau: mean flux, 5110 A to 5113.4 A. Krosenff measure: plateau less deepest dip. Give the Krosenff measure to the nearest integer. 6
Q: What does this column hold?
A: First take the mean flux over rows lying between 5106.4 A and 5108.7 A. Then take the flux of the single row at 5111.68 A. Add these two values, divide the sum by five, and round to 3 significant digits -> 18.8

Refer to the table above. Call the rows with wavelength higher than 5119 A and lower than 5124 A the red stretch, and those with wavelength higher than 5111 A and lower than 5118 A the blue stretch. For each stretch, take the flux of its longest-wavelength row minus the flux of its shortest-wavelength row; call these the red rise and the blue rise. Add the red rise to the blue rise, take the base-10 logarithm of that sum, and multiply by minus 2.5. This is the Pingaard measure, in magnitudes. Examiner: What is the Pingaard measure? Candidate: -1.2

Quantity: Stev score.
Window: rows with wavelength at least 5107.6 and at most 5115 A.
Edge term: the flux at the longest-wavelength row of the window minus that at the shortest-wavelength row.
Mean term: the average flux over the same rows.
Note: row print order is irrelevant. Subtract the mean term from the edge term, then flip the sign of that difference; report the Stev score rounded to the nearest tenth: 52.0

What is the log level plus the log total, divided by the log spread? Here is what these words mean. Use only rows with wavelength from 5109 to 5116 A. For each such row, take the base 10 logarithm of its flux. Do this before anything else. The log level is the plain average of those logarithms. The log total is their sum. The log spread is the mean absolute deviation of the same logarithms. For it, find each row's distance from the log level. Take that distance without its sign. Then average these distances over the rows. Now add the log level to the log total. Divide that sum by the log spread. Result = 551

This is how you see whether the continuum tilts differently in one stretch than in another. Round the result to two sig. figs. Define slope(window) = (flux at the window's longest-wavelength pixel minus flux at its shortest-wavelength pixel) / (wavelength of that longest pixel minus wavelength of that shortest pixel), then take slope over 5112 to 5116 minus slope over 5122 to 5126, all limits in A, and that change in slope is 1.3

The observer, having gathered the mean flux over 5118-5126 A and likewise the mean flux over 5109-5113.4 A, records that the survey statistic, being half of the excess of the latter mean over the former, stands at -0.2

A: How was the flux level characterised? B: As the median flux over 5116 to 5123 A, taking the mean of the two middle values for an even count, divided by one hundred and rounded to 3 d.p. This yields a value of 0.459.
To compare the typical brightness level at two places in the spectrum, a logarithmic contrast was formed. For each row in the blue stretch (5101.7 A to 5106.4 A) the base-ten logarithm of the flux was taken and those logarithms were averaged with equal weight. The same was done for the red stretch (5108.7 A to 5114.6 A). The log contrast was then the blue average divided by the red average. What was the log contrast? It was 1.01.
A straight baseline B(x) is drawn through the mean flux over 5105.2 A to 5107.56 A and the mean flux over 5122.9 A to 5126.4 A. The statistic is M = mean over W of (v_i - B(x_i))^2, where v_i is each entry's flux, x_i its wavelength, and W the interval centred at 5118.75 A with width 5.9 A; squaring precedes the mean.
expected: 2.9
